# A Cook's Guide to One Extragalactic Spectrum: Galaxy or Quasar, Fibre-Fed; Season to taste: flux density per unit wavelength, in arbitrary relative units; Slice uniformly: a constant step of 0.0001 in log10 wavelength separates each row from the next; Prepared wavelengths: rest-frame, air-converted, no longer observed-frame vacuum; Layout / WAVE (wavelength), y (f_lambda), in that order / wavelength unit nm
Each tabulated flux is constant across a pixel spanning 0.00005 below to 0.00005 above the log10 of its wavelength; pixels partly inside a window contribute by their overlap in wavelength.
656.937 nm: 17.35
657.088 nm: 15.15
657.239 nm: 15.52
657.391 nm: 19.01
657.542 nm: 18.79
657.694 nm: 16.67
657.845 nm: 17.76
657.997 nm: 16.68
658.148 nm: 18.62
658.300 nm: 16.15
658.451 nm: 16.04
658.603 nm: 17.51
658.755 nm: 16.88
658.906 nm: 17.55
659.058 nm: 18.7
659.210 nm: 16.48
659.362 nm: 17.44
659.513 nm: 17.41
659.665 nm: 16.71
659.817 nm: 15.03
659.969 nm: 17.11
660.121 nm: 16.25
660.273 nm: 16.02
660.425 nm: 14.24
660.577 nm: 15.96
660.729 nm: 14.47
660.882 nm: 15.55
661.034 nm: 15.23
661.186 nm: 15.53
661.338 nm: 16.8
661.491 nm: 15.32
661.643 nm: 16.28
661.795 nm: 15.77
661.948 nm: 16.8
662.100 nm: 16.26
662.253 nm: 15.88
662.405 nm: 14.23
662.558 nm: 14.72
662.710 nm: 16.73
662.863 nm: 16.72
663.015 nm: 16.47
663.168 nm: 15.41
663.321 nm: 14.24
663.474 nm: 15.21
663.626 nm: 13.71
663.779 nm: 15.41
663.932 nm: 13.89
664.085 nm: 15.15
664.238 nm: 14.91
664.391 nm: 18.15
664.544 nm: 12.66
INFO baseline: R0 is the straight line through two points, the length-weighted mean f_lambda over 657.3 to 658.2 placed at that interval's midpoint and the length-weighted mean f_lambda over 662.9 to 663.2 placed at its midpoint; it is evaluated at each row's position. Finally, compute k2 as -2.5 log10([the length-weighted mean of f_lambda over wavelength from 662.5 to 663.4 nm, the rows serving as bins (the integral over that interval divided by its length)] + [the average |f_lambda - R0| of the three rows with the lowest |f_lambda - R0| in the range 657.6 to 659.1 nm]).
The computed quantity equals -3.00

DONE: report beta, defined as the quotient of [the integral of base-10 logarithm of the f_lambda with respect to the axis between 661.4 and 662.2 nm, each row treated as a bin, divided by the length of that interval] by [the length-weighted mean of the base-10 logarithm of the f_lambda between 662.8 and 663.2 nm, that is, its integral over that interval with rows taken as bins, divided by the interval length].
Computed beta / 0.99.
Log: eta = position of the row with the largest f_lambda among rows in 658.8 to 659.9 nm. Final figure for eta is 659.058 nm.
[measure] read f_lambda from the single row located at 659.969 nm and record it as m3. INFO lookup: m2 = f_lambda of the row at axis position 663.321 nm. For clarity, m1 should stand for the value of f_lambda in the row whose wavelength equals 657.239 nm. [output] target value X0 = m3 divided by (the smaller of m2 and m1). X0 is 1.2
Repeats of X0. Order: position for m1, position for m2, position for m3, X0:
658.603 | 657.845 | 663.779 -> 0.9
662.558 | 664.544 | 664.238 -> 1.2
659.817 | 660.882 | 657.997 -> 1.1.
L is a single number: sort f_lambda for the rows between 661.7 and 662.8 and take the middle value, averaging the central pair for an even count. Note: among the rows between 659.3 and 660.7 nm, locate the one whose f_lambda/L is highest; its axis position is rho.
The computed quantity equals 659.362 nm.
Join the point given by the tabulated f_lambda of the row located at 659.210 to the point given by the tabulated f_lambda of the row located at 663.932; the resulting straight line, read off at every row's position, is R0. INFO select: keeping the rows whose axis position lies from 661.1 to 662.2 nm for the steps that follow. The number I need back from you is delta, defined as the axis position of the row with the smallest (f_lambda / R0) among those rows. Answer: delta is 661.491 nm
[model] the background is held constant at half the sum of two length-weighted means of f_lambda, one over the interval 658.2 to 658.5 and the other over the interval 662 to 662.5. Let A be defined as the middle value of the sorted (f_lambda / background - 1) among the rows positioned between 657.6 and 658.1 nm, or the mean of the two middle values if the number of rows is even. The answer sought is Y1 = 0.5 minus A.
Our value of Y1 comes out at 0.45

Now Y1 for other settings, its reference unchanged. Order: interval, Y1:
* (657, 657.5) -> 0.52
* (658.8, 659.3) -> 0.40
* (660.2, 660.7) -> 0.50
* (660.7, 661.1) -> 0.54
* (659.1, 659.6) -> 0.41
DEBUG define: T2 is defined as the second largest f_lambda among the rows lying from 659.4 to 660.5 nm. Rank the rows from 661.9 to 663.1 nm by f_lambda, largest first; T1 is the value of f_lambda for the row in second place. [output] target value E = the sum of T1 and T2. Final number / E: 34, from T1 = 16.73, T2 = 17.11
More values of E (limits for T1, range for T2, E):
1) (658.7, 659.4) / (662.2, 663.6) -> 34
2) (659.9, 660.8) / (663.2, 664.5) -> 32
